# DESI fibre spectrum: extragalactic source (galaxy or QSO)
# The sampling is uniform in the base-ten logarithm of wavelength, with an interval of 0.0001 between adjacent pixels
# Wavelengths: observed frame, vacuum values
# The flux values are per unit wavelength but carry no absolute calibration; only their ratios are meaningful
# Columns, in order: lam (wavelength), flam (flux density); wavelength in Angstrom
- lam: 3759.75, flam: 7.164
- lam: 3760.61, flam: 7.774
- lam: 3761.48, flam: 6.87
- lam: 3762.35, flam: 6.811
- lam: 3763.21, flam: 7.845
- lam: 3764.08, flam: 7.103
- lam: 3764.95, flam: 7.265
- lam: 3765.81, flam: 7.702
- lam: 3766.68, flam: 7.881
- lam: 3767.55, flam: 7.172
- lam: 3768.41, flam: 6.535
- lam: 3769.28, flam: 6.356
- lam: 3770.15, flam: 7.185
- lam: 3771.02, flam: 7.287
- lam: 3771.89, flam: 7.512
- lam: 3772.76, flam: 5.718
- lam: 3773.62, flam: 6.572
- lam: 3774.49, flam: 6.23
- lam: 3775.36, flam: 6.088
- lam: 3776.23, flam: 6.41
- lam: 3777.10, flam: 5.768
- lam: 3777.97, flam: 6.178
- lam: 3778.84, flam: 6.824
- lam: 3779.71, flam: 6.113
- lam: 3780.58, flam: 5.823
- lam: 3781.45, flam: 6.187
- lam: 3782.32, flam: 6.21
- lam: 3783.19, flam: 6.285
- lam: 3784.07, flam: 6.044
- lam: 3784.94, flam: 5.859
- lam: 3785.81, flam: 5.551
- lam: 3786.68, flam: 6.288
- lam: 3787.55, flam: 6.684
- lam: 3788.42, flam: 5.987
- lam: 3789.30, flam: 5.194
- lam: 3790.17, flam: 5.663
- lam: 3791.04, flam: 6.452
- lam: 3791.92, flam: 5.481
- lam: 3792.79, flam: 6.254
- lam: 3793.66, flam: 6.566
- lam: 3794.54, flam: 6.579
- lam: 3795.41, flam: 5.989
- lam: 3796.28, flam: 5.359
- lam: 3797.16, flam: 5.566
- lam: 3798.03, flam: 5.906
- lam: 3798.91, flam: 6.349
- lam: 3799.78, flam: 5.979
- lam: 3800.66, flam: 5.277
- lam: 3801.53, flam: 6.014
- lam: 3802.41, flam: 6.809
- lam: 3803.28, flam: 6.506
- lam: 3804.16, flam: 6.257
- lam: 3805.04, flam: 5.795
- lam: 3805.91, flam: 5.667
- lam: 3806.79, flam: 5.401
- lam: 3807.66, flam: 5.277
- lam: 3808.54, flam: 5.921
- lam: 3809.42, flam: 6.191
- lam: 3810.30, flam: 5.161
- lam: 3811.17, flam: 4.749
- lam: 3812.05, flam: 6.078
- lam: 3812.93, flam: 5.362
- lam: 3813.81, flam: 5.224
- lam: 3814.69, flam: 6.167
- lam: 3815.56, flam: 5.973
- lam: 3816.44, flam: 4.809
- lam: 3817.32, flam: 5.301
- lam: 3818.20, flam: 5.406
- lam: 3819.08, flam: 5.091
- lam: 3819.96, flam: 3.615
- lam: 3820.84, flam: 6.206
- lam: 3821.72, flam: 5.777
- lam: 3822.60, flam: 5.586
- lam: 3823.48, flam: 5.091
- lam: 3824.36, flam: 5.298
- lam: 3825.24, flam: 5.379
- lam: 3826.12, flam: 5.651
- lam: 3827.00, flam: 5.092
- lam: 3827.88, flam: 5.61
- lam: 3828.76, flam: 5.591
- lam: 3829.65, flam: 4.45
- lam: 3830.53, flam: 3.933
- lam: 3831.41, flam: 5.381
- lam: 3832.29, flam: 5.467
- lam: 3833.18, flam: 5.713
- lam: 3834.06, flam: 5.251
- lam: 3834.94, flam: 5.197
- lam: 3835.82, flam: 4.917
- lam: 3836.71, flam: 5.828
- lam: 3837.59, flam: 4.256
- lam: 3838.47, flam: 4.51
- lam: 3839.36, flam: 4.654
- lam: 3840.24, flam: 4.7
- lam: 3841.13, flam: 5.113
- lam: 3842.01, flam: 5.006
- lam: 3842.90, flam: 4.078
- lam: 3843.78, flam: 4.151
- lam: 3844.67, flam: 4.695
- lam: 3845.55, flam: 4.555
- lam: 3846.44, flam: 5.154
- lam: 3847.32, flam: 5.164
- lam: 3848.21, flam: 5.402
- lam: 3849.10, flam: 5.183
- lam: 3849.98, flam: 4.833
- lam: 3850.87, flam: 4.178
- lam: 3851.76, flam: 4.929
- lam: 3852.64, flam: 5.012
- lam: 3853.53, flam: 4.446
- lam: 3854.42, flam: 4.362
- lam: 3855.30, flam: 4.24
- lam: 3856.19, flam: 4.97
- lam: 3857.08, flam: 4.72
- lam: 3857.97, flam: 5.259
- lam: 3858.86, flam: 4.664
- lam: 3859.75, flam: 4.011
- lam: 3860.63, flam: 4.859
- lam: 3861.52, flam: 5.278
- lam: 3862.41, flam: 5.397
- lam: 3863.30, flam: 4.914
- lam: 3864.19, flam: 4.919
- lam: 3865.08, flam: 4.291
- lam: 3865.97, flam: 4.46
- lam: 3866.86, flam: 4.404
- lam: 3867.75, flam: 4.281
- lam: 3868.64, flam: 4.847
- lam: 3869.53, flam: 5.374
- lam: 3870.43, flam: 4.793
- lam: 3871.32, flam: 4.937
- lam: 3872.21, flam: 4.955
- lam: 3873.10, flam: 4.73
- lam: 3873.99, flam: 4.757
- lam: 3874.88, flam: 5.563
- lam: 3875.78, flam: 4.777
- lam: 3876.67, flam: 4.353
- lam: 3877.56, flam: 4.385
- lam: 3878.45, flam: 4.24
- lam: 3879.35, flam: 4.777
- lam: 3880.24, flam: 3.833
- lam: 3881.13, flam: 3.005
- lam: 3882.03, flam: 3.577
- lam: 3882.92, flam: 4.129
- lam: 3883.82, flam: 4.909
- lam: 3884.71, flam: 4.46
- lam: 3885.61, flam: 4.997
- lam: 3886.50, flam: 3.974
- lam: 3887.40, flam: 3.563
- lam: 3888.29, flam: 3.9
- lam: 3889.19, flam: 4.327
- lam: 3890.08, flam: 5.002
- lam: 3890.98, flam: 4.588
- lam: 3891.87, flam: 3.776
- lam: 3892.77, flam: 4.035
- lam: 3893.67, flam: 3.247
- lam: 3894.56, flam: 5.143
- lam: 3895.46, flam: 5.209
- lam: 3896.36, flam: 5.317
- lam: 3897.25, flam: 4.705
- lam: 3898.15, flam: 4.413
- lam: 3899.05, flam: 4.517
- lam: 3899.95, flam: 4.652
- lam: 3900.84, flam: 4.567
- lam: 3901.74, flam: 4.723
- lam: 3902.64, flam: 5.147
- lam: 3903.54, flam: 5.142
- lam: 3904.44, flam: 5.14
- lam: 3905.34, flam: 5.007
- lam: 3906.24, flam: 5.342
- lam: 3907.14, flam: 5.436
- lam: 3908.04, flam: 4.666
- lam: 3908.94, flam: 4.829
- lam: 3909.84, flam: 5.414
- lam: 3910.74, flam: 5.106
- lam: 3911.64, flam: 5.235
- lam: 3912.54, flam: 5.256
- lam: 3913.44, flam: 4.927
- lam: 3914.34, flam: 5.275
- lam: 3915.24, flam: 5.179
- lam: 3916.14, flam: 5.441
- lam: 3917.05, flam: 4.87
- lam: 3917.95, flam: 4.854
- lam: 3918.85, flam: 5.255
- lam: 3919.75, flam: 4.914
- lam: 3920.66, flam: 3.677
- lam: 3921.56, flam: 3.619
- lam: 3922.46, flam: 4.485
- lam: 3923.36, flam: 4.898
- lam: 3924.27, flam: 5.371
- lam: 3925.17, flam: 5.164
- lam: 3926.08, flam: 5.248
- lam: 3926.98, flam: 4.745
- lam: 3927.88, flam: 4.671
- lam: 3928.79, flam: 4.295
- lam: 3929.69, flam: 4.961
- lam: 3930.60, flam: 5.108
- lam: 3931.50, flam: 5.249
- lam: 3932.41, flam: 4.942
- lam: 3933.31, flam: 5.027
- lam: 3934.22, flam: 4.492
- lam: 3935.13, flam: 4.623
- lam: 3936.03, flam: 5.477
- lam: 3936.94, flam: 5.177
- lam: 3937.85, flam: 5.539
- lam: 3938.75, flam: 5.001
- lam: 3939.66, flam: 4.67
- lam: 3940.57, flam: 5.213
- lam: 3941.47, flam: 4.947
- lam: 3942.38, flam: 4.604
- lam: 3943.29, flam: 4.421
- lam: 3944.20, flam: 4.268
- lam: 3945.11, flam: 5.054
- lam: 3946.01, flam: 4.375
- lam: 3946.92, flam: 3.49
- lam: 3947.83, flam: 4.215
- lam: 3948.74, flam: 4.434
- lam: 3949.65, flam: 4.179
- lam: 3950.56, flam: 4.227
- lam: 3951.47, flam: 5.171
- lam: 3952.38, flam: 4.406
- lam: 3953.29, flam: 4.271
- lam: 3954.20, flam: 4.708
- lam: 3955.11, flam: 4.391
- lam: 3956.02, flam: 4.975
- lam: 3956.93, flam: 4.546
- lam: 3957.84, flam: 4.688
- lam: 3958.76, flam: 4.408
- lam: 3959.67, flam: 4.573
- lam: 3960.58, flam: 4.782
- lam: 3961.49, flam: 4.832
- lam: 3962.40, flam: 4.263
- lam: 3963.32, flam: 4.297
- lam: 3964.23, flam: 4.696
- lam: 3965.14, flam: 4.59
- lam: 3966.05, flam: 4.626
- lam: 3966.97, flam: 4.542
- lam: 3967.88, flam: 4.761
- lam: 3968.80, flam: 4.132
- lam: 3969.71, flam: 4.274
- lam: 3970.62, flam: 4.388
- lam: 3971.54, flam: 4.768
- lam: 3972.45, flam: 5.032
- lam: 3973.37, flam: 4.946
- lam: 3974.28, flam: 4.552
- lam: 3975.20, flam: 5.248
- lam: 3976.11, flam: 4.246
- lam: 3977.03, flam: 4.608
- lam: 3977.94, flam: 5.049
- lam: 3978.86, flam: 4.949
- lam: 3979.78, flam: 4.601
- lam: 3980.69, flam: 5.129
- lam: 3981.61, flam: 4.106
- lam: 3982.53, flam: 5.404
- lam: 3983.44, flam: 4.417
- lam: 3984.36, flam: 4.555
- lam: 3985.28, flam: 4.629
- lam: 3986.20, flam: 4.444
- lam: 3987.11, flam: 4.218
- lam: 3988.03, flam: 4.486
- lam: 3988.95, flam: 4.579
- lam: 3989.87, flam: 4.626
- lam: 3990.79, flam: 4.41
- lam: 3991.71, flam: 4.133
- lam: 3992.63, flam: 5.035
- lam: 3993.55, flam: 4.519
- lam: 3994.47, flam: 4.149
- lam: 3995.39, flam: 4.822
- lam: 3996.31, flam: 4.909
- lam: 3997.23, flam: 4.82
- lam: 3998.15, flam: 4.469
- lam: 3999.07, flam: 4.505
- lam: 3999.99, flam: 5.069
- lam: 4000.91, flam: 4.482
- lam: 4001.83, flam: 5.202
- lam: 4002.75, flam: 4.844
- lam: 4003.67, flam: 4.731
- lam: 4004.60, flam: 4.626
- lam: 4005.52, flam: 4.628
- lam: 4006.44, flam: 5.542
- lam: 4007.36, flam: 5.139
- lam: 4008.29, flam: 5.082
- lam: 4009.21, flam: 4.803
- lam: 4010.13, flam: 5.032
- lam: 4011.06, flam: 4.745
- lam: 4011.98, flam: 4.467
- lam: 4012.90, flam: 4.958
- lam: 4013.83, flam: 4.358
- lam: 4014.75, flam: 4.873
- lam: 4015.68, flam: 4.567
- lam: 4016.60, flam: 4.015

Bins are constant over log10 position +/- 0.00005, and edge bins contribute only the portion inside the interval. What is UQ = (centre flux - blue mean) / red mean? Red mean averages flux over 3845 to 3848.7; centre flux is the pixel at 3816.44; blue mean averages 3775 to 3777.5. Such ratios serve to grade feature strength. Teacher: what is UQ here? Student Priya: -0.25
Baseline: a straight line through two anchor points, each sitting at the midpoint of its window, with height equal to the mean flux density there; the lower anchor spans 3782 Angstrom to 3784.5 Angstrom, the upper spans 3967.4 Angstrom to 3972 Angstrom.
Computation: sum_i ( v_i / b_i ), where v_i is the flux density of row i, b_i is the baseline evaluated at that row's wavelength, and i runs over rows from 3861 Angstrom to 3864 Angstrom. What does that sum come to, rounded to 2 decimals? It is 2.86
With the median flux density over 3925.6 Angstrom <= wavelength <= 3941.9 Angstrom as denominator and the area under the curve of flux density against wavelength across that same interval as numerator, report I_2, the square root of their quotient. 4.03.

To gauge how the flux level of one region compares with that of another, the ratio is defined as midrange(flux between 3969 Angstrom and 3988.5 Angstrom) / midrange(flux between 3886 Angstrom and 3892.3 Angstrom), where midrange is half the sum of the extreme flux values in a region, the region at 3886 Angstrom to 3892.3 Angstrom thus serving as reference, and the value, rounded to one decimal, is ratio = 1.1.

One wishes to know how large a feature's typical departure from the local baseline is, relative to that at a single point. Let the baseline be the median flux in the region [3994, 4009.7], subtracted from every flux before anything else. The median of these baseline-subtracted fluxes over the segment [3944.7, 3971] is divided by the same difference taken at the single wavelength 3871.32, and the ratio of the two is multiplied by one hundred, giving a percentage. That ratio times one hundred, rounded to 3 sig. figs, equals -330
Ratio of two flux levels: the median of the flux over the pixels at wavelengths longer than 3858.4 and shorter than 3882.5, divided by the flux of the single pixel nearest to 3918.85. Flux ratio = 0.91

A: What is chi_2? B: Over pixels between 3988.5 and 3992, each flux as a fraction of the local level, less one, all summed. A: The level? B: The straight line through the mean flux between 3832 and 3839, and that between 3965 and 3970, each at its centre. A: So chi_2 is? 0.06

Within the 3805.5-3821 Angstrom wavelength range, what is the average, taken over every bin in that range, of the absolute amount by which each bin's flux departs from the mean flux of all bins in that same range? 0.47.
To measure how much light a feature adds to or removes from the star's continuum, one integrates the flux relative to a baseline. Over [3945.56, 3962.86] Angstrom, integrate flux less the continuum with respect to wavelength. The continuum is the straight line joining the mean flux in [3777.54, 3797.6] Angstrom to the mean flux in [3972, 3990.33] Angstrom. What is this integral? -7.1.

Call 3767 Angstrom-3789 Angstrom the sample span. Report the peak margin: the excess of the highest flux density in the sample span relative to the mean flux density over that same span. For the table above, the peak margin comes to 1.2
